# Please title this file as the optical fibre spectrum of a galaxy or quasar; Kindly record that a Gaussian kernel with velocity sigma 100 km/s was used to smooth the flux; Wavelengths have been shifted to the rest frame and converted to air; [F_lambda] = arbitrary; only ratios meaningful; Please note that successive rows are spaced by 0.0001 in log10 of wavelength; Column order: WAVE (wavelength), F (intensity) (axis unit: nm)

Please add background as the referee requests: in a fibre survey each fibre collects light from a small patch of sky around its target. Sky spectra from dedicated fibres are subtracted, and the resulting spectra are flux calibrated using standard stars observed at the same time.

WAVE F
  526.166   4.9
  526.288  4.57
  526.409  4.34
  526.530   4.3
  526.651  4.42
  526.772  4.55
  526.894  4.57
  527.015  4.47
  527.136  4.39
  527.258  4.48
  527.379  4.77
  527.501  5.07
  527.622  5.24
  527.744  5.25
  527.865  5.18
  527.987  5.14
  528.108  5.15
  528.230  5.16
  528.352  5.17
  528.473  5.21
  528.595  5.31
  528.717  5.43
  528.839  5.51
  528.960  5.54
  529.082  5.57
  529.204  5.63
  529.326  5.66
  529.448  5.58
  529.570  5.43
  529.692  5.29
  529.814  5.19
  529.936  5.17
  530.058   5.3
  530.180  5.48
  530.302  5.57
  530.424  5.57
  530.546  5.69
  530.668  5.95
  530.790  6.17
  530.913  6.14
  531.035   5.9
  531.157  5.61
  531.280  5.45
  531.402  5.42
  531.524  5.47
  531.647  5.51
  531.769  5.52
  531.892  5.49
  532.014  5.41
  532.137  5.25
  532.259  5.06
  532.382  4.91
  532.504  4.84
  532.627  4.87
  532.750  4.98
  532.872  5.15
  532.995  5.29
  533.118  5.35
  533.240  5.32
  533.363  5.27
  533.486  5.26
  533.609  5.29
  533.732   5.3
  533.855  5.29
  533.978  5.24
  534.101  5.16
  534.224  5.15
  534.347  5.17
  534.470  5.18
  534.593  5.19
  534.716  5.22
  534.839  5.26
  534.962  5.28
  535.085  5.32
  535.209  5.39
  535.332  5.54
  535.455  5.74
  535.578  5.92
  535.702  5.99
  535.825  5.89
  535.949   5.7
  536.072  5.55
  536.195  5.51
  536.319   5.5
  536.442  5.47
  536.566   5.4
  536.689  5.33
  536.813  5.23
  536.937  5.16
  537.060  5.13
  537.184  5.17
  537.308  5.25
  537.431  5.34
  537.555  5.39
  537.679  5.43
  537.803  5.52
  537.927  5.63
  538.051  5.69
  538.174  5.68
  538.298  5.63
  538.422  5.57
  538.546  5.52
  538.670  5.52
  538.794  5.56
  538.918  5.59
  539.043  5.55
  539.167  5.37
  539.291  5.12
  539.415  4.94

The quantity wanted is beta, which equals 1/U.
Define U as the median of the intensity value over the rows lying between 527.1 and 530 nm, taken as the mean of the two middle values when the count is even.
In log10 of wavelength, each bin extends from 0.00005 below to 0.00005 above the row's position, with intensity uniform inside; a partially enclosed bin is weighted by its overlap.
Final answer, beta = 0.191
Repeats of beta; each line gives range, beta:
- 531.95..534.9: 0.191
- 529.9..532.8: 0.183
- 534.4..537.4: 0.187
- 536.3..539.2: 0.182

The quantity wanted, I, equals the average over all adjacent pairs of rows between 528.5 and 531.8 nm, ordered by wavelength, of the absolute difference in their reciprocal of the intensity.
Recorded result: 0.0033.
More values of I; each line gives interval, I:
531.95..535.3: 0.0023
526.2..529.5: 0.0038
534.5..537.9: 0.0026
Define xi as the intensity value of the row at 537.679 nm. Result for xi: 5.43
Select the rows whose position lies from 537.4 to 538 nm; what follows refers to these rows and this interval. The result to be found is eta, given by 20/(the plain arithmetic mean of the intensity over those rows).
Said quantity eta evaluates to 3.66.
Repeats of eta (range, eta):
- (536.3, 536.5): 3.65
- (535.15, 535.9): 3.48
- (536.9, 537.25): 3.88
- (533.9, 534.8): 3.86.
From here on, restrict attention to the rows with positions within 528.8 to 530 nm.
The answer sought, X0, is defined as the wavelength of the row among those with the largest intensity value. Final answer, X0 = 529.326 nm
